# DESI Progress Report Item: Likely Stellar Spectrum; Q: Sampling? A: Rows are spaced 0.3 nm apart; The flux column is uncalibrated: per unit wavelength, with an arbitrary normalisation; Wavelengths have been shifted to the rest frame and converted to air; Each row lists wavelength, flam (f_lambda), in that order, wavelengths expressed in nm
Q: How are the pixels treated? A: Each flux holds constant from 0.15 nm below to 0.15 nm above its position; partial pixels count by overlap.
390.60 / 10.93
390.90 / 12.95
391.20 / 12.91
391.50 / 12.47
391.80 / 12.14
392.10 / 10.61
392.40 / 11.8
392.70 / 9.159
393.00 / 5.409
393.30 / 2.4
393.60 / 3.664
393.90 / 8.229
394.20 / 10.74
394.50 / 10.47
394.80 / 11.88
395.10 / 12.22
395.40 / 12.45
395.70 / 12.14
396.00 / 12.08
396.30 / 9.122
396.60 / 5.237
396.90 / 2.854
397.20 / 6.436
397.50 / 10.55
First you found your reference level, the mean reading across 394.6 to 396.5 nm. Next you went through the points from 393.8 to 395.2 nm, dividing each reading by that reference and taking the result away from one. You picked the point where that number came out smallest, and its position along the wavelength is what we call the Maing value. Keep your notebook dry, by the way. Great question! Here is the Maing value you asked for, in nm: 395.10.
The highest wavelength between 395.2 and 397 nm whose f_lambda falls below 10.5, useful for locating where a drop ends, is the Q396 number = 396.90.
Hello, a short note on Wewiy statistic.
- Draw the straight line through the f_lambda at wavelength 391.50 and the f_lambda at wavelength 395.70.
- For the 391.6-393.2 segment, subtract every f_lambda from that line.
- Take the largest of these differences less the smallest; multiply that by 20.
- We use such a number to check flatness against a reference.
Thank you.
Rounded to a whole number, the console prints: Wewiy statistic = 133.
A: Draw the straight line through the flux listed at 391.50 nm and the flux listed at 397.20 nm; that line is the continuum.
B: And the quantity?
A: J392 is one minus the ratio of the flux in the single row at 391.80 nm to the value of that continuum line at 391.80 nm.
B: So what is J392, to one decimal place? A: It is 0.0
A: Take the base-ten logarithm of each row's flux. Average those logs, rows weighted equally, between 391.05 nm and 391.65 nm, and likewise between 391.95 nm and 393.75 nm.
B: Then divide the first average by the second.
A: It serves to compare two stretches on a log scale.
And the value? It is 1.4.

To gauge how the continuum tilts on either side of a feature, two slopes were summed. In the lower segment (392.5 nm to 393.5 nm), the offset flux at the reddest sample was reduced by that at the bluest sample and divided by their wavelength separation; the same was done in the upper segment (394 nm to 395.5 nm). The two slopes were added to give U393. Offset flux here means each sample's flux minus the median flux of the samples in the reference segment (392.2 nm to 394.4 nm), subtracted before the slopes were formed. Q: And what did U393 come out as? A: -10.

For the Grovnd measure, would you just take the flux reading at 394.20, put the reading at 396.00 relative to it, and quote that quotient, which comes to 1.1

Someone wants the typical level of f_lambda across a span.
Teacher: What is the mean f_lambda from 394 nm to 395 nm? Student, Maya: 11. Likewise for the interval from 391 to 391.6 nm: 13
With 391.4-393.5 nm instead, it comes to 9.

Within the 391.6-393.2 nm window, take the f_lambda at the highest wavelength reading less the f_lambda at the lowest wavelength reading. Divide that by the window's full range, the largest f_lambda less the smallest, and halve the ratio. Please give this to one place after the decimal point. -0.5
